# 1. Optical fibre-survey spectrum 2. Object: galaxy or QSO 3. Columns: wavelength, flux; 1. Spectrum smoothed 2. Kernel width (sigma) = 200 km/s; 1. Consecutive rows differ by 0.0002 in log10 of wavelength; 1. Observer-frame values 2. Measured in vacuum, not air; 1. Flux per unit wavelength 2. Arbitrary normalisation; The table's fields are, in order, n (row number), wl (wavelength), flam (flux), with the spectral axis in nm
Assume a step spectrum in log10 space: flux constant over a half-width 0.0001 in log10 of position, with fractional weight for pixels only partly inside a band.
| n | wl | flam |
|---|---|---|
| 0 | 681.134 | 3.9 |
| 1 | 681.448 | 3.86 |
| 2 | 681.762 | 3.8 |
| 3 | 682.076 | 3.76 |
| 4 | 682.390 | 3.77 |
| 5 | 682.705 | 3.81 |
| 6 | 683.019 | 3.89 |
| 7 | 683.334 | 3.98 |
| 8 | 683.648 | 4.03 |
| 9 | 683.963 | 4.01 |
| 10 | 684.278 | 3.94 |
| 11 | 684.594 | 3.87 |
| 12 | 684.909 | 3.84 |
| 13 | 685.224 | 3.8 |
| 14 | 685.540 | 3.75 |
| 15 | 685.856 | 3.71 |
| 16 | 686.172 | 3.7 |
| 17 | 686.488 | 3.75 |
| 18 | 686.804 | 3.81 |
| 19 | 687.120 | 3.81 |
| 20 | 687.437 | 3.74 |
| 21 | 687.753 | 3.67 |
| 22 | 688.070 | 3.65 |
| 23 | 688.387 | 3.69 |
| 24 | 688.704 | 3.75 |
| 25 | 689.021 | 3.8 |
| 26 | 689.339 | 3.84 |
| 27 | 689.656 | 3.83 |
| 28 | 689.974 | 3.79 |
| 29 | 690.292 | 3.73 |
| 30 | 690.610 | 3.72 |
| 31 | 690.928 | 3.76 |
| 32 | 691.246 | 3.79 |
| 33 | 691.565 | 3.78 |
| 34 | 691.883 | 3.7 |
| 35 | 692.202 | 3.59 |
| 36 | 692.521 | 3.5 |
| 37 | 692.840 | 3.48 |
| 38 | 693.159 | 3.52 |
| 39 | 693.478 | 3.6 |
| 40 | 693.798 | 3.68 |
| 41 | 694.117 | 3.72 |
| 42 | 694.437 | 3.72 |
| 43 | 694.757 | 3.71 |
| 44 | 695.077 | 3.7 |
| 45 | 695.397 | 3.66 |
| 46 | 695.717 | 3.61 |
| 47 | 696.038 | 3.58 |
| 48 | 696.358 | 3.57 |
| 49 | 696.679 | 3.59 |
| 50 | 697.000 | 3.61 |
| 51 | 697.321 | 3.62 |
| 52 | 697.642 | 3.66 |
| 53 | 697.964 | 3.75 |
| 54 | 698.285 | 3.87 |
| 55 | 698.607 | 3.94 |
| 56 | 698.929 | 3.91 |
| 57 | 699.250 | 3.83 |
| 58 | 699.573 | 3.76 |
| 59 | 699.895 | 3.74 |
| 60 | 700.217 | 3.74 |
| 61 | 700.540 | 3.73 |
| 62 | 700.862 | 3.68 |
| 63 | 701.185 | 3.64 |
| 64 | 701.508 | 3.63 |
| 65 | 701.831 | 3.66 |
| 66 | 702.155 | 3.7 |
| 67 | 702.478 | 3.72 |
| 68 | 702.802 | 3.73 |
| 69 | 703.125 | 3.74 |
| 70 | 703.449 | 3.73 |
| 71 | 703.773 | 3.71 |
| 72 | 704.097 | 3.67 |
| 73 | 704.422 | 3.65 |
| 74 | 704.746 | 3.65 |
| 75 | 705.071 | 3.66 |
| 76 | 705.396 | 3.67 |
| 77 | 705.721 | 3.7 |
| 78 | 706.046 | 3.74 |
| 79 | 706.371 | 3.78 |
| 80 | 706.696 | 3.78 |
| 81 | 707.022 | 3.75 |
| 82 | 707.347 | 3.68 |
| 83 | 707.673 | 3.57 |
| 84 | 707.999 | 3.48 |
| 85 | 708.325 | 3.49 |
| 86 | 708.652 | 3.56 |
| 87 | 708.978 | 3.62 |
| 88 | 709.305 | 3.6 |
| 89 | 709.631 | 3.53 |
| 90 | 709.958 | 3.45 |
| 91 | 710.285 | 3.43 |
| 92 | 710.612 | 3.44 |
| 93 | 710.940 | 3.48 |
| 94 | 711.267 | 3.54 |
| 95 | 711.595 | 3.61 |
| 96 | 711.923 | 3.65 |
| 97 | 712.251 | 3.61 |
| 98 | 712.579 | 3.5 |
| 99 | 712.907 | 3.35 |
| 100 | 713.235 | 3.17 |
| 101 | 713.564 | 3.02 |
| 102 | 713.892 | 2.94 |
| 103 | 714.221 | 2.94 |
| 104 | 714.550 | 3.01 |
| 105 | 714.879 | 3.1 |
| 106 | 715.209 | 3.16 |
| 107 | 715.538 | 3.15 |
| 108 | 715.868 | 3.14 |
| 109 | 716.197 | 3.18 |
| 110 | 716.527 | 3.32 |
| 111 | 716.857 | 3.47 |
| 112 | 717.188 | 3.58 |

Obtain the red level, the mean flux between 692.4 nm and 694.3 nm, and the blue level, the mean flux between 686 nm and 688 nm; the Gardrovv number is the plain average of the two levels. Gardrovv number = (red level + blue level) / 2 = 3.67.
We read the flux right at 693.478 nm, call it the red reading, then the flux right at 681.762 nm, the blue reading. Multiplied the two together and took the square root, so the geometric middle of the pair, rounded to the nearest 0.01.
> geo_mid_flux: 3.70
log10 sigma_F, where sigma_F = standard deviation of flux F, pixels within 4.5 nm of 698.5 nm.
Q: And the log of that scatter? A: -1.03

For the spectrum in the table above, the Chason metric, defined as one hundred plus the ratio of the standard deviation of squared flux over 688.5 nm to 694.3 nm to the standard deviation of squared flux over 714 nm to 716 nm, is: 102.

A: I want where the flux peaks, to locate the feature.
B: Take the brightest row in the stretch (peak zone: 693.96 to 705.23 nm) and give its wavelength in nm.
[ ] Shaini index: 698.607 nm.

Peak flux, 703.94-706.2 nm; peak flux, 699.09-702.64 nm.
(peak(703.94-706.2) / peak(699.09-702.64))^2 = 0.95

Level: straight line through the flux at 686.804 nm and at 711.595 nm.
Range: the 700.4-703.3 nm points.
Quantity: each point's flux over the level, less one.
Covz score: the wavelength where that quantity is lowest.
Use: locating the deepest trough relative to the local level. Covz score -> 701.508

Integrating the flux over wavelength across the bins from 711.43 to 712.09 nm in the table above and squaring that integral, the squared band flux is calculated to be 5.7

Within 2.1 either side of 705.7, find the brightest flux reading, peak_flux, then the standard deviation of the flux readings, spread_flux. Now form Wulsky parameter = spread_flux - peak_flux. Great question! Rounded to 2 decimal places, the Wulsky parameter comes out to -3.72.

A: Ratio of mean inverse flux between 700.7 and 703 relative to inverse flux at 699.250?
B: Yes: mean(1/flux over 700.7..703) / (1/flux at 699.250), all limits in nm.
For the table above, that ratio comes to 1.04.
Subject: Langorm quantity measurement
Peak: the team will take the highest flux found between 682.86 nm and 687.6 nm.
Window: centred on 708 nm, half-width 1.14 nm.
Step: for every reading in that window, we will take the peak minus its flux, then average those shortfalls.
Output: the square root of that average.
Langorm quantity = 0.66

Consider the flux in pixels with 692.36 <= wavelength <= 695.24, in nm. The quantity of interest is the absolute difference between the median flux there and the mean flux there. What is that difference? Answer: 0.054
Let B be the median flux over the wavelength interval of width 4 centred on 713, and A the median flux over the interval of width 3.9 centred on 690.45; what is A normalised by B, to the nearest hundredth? 1.16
